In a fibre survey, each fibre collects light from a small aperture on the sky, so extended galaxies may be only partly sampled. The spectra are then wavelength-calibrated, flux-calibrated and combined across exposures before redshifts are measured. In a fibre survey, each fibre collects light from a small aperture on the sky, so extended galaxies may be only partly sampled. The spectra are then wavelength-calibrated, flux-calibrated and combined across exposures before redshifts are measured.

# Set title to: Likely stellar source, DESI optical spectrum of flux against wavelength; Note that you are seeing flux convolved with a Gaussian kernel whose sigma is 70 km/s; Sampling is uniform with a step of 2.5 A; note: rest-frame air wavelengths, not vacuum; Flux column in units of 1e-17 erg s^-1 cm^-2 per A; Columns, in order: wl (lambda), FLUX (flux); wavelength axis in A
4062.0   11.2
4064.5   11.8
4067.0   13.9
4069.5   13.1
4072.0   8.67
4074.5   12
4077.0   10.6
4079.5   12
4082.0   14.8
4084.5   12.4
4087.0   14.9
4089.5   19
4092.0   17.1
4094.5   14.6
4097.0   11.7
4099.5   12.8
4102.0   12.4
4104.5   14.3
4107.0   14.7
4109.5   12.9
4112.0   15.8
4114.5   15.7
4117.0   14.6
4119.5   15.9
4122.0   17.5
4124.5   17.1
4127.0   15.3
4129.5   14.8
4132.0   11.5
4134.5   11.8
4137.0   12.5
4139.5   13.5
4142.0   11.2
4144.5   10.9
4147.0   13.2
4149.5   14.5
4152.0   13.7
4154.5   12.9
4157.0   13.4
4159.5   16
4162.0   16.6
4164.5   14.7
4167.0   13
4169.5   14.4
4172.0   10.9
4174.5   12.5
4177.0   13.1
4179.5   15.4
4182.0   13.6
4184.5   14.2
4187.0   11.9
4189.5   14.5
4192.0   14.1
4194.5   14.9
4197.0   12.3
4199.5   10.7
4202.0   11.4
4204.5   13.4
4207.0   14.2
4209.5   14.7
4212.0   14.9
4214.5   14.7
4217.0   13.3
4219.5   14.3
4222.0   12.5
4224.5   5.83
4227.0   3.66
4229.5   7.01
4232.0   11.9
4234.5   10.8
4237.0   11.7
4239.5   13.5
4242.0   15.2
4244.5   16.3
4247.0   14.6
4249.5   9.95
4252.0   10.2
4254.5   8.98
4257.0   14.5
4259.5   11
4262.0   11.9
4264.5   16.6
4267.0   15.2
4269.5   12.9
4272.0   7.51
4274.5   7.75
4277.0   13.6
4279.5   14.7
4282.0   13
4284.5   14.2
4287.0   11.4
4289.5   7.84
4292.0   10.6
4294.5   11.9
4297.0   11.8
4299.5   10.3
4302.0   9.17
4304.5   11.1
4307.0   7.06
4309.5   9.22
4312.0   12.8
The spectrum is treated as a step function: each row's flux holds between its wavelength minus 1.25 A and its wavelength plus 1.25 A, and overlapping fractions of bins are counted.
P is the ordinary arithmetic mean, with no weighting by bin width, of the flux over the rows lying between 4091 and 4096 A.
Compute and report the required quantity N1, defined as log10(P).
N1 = 1.20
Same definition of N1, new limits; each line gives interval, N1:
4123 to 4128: 1.21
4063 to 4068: 1.11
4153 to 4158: 1.12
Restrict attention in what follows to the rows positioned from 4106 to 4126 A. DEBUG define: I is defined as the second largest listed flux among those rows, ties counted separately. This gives 17.1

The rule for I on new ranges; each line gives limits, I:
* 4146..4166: 16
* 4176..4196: 14.9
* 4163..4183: 14.7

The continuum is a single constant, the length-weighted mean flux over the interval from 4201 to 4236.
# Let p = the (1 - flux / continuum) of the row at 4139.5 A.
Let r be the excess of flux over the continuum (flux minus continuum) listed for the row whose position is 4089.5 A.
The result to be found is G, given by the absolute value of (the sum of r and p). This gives 7.2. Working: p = -0.162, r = 7.4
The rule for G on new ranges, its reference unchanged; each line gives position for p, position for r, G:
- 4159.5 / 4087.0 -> 2.9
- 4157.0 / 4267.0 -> 3.4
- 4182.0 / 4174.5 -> 0.7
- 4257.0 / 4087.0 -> 3.0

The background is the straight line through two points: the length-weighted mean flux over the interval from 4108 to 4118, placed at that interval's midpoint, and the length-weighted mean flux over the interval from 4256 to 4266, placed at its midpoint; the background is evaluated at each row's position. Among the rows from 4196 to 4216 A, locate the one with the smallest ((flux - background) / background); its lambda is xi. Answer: 4199.5 A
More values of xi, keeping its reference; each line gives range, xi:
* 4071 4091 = 4072.0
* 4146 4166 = 4154.5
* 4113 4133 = 4132.0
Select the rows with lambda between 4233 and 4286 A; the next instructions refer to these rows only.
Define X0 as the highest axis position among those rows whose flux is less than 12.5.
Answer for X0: 4274.5 A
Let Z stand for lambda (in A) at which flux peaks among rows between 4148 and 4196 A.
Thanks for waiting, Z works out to 4162.0 A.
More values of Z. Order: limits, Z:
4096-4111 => 4107.0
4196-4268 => 4264.5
